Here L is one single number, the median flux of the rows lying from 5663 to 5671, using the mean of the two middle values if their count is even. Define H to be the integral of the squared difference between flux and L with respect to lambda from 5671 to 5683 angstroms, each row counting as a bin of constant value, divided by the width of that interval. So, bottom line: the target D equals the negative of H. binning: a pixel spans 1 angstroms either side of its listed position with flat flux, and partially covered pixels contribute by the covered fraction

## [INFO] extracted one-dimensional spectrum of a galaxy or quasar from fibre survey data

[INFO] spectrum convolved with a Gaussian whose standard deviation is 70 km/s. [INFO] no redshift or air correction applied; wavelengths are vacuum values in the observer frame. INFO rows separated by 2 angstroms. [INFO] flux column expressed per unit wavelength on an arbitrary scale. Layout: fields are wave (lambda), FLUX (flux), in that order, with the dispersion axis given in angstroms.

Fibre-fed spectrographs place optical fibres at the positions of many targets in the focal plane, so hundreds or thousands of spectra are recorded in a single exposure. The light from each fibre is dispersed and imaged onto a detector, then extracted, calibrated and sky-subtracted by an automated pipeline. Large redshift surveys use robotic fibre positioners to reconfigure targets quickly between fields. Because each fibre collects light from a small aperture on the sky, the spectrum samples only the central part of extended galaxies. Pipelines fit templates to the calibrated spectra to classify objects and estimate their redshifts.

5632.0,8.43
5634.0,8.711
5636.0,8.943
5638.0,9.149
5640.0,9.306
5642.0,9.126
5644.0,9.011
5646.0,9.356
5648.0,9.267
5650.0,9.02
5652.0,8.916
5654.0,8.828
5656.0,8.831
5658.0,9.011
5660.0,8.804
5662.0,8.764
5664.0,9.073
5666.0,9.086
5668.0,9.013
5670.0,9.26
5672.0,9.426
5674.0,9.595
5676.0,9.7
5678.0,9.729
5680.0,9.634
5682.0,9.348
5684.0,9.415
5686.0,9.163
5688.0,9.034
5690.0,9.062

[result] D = -0.26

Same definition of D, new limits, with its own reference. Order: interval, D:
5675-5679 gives -0.40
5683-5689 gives -0.04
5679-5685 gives -0.16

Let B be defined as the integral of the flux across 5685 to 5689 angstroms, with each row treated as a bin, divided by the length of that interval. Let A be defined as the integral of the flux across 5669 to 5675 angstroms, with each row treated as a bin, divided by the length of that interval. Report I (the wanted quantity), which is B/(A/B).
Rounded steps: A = 9.4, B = 9.10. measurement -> 8.8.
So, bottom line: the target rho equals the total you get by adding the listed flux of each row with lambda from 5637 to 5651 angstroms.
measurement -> 64.2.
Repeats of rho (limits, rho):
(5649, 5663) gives 62.2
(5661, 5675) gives 64.2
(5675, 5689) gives 66.0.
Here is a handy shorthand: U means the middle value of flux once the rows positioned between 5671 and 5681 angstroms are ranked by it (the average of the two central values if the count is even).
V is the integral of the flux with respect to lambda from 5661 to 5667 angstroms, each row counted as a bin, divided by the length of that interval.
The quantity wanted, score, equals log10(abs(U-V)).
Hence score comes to -0.18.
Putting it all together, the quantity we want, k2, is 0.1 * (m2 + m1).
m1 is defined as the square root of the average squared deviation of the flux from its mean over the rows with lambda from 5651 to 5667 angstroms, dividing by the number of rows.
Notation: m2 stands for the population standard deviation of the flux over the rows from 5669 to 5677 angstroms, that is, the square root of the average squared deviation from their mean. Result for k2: 0.029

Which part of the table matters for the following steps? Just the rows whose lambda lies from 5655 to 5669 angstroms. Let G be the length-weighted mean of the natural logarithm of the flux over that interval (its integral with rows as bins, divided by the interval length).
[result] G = 2.19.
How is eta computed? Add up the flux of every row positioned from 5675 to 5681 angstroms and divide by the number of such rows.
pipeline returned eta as 9.69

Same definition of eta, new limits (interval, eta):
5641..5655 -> 9.07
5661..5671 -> 9.04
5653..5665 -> 8.89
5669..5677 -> 9.50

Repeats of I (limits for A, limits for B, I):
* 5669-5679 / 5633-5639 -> 8.4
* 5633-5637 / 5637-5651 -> 9.5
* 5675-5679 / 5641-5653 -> 8.6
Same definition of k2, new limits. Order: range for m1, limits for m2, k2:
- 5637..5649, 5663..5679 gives 0.039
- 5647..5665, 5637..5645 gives 0.026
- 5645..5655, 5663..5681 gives 0.047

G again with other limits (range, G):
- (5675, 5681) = 2.27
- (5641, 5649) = 2.22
